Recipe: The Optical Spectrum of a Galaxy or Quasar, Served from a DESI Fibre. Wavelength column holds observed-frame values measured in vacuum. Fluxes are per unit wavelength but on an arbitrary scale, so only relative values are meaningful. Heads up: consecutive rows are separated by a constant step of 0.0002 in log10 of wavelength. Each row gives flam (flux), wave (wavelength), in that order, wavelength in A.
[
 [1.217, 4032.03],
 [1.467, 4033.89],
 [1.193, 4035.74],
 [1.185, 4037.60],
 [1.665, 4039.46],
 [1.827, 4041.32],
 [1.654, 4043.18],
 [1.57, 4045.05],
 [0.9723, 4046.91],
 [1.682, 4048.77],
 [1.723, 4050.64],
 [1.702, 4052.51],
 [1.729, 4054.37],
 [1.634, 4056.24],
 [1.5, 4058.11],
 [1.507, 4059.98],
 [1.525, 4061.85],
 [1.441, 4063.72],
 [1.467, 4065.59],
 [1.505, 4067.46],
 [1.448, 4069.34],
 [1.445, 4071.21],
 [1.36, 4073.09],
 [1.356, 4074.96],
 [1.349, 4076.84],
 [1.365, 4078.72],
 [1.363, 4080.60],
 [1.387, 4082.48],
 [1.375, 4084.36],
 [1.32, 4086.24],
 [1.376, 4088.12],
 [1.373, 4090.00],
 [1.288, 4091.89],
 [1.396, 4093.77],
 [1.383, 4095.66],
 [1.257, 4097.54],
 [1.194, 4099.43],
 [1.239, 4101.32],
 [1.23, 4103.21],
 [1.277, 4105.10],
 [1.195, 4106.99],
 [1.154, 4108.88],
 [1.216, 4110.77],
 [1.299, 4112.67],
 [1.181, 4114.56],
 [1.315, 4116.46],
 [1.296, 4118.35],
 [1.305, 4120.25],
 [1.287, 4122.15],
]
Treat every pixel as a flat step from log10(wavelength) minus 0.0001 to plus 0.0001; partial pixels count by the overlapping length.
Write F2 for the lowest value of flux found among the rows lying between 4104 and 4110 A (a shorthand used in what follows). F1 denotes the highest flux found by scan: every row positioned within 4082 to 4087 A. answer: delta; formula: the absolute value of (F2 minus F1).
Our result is 0.23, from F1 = 1.387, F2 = 1.154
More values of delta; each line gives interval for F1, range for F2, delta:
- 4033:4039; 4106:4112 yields 0.31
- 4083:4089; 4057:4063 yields 0.12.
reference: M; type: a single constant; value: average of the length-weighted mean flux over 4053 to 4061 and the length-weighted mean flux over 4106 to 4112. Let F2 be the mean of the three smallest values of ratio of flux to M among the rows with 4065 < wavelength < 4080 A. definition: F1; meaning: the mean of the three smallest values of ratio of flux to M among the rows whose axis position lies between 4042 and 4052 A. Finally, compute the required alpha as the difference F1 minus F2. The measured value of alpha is 0.03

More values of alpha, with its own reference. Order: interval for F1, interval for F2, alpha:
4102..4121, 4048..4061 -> -0.27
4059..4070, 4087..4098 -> 0.10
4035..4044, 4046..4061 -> 0.01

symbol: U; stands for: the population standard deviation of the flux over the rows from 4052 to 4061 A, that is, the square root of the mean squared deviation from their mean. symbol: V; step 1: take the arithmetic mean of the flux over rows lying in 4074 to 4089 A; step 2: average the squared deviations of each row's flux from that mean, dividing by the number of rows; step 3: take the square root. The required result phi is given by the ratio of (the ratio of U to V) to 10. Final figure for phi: 0.50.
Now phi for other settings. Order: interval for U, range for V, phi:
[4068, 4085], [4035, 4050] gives 0.01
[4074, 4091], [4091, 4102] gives 0.03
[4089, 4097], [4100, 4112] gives 0.11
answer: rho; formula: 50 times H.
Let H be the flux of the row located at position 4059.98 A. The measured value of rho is 75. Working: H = 1.507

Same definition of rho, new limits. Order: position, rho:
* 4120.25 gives 65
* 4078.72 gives 68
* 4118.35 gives 65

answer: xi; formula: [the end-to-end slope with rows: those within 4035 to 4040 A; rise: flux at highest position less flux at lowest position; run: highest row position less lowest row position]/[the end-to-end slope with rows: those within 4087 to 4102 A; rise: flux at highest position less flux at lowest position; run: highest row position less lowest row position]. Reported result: -12.2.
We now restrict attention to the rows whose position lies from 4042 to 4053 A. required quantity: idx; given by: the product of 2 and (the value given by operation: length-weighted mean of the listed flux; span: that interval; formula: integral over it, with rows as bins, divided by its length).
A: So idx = 3.1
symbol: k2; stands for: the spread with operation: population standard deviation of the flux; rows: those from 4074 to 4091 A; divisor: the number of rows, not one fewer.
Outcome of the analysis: 0.019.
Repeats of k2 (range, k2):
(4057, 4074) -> 0.048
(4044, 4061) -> 0.223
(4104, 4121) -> 0.058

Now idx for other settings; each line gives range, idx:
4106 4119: 2.5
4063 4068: 2.9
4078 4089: 2.7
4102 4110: 2.4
